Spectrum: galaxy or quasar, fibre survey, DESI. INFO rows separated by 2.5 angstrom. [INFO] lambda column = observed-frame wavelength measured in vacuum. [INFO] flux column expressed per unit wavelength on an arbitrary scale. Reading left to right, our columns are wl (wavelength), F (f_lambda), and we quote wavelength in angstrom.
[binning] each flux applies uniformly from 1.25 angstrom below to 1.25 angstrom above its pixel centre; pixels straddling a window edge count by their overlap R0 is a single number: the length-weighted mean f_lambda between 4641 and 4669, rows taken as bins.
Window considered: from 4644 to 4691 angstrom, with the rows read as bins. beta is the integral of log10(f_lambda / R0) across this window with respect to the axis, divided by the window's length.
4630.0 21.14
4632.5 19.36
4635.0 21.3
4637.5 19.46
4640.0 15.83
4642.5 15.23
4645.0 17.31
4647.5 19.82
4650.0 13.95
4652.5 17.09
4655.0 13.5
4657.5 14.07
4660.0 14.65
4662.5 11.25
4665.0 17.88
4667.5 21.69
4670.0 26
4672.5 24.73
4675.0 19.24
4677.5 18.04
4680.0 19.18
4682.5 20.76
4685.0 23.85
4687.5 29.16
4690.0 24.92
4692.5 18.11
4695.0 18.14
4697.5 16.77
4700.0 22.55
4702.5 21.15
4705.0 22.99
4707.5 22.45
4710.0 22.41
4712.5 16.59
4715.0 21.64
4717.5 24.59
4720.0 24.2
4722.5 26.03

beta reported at 0.065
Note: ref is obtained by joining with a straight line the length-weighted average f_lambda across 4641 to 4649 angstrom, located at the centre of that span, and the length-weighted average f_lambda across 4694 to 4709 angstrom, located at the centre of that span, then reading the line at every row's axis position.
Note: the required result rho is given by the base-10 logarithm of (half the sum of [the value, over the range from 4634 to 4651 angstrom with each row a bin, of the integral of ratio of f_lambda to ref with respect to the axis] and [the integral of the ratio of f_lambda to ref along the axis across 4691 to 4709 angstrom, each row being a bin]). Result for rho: 1.25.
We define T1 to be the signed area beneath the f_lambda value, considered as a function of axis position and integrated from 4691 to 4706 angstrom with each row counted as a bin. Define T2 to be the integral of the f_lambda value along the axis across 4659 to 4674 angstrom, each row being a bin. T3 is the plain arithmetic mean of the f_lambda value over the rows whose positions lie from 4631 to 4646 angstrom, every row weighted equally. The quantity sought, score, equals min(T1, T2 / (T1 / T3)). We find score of 18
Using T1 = 300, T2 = 292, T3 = 18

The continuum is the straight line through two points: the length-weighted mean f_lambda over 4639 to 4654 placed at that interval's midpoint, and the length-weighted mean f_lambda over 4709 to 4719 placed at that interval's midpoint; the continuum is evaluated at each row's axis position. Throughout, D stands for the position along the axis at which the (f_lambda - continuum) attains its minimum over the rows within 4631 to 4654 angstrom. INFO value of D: 4650.0 angstrom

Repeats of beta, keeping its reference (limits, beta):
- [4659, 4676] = 0.065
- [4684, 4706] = 0.127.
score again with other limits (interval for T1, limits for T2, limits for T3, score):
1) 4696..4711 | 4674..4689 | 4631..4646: 18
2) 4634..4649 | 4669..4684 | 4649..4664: 17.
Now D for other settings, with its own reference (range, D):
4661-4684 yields 4662.5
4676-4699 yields 4697.5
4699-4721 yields 4712.5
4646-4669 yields 4662.5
